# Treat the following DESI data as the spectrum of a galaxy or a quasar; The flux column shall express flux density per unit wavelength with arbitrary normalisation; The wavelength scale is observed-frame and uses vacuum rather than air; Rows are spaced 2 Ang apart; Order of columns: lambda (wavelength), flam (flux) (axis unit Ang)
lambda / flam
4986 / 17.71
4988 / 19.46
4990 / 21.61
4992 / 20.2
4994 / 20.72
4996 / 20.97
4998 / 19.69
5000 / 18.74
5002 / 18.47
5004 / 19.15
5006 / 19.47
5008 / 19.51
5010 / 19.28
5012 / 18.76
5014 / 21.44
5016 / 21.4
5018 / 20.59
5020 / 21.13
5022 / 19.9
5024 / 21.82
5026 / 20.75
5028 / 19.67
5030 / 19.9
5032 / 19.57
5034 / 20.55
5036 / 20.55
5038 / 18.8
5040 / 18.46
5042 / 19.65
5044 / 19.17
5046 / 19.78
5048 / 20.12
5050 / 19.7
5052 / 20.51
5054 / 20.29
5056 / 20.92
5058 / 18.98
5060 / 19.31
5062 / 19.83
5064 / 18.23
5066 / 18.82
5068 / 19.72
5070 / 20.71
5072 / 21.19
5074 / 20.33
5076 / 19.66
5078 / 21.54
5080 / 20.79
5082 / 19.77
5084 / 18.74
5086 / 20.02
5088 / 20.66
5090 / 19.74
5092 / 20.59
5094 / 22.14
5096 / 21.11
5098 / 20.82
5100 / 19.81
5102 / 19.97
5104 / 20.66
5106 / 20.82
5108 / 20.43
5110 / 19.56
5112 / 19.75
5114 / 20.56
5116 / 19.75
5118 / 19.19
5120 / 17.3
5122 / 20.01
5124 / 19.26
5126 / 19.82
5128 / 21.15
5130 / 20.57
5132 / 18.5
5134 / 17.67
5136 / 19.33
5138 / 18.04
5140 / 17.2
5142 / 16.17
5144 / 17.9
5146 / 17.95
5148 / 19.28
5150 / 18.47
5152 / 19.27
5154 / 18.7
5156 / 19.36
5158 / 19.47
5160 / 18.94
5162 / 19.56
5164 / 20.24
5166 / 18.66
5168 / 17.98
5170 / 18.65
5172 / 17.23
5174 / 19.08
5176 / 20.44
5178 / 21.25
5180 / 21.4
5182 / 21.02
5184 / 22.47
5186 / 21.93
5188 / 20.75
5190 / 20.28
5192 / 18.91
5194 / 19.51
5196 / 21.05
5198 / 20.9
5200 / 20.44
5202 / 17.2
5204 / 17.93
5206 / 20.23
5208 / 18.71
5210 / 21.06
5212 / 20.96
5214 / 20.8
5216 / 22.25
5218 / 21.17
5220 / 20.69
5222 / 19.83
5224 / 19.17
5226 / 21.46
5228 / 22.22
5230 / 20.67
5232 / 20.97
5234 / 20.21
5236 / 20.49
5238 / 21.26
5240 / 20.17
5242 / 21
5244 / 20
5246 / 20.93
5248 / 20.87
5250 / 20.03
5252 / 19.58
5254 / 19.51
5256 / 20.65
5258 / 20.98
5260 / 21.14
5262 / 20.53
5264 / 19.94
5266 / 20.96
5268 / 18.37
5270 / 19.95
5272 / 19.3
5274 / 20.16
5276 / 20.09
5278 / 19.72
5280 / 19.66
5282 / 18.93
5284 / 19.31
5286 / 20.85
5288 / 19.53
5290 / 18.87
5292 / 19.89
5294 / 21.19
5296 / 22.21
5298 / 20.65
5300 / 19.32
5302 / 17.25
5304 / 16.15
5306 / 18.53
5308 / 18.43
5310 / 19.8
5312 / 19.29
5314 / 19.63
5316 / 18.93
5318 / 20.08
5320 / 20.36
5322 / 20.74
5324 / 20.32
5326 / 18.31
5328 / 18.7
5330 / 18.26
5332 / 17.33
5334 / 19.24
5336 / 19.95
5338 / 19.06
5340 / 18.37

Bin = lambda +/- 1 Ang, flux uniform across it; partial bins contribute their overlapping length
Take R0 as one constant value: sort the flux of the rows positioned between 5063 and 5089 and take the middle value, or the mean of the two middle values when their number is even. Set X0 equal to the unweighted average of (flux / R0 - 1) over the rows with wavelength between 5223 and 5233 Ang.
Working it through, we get 0.04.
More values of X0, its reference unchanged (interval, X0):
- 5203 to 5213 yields -0.01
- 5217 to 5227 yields 0.02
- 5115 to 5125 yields -0.05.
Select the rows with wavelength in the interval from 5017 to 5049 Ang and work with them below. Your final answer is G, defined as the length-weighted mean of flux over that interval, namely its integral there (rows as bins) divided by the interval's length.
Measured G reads 20.0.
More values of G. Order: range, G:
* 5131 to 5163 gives 18.5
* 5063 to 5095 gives 20.2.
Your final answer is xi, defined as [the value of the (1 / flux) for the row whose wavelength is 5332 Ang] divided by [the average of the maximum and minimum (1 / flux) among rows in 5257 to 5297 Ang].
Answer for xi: 1.16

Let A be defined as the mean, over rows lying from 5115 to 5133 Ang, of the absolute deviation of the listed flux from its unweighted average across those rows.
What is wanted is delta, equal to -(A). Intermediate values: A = 0.84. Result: -0.84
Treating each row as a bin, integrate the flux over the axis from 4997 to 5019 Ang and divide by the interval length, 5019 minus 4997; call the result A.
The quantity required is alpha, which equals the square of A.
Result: 387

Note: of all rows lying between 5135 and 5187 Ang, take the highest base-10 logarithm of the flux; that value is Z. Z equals 1.35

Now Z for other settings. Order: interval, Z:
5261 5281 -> 1.32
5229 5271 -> 1.33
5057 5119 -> 1.35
